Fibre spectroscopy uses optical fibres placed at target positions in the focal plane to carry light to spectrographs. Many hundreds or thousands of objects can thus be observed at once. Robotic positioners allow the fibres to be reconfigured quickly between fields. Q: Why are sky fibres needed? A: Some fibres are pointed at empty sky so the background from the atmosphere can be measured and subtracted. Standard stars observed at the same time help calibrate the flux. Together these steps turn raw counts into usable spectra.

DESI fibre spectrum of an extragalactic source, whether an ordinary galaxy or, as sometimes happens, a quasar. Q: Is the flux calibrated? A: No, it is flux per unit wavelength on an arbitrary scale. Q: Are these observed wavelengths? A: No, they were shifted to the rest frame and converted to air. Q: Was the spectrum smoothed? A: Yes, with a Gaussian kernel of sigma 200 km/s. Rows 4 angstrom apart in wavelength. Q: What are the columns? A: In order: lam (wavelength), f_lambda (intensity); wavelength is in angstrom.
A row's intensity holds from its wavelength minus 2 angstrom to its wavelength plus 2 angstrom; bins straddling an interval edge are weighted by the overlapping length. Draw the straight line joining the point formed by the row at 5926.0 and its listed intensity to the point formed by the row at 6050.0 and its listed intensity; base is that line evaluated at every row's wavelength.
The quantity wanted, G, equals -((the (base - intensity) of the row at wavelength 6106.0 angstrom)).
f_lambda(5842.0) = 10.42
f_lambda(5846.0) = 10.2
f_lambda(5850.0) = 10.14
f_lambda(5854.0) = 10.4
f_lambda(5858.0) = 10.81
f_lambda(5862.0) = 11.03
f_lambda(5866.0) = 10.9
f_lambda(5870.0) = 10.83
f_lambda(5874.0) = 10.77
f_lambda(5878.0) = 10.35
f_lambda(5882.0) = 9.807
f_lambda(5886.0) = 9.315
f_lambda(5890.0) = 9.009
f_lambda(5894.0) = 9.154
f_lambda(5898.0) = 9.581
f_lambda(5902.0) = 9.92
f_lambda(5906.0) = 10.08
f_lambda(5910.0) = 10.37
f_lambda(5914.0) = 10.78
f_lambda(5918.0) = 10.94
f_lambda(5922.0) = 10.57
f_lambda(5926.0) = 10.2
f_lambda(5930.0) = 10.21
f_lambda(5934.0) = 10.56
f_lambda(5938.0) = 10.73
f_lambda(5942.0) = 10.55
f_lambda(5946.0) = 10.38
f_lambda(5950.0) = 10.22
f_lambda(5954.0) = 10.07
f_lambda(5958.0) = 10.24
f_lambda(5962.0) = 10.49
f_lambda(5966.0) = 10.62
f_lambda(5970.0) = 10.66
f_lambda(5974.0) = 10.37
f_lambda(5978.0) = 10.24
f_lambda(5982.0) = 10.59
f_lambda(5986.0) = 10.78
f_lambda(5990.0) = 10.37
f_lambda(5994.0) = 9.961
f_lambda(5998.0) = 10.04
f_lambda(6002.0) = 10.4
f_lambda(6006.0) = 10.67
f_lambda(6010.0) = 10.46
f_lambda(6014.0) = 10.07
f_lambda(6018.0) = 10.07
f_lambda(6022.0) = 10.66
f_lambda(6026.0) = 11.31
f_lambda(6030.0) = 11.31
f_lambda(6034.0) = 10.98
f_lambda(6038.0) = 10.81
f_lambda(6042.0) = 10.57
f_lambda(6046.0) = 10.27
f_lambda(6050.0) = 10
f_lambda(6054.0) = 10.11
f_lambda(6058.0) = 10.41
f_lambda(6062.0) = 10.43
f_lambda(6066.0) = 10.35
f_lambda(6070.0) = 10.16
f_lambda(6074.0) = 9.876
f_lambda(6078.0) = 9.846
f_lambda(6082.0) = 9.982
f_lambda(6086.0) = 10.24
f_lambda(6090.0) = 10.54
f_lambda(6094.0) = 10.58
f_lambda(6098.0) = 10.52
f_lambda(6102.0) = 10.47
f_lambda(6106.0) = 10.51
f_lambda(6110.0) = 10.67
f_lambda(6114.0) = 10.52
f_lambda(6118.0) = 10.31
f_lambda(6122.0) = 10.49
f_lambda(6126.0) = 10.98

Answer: 0.60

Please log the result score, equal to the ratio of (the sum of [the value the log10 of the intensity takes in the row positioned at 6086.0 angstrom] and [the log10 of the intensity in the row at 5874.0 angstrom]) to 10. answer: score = 0.204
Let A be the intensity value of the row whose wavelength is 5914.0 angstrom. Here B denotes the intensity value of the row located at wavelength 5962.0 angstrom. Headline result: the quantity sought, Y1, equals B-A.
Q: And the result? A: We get -0.3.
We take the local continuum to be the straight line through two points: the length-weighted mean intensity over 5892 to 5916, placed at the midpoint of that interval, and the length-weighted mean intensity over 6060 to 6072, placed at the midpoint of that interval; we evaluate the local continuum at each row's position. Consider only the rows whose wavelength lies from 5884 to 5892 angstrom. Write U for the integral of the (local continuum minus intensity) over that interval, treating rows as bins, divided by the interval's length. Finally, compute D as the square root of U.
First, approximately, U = 0.79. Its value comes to 0.89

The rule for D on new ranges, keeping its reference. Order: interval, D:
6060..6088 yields 0.45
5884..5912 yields 0.58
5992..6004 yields 0.20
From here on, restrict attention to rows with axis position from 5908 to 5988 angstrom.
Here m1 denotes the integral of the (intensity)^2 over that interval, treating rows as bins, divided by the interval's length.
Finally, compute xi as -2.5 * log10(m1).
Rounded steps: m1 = 110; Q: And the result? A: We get -5.10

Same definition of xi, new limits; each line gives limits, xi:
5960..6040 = -5.12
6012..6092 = -5.09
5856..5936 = -5.06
